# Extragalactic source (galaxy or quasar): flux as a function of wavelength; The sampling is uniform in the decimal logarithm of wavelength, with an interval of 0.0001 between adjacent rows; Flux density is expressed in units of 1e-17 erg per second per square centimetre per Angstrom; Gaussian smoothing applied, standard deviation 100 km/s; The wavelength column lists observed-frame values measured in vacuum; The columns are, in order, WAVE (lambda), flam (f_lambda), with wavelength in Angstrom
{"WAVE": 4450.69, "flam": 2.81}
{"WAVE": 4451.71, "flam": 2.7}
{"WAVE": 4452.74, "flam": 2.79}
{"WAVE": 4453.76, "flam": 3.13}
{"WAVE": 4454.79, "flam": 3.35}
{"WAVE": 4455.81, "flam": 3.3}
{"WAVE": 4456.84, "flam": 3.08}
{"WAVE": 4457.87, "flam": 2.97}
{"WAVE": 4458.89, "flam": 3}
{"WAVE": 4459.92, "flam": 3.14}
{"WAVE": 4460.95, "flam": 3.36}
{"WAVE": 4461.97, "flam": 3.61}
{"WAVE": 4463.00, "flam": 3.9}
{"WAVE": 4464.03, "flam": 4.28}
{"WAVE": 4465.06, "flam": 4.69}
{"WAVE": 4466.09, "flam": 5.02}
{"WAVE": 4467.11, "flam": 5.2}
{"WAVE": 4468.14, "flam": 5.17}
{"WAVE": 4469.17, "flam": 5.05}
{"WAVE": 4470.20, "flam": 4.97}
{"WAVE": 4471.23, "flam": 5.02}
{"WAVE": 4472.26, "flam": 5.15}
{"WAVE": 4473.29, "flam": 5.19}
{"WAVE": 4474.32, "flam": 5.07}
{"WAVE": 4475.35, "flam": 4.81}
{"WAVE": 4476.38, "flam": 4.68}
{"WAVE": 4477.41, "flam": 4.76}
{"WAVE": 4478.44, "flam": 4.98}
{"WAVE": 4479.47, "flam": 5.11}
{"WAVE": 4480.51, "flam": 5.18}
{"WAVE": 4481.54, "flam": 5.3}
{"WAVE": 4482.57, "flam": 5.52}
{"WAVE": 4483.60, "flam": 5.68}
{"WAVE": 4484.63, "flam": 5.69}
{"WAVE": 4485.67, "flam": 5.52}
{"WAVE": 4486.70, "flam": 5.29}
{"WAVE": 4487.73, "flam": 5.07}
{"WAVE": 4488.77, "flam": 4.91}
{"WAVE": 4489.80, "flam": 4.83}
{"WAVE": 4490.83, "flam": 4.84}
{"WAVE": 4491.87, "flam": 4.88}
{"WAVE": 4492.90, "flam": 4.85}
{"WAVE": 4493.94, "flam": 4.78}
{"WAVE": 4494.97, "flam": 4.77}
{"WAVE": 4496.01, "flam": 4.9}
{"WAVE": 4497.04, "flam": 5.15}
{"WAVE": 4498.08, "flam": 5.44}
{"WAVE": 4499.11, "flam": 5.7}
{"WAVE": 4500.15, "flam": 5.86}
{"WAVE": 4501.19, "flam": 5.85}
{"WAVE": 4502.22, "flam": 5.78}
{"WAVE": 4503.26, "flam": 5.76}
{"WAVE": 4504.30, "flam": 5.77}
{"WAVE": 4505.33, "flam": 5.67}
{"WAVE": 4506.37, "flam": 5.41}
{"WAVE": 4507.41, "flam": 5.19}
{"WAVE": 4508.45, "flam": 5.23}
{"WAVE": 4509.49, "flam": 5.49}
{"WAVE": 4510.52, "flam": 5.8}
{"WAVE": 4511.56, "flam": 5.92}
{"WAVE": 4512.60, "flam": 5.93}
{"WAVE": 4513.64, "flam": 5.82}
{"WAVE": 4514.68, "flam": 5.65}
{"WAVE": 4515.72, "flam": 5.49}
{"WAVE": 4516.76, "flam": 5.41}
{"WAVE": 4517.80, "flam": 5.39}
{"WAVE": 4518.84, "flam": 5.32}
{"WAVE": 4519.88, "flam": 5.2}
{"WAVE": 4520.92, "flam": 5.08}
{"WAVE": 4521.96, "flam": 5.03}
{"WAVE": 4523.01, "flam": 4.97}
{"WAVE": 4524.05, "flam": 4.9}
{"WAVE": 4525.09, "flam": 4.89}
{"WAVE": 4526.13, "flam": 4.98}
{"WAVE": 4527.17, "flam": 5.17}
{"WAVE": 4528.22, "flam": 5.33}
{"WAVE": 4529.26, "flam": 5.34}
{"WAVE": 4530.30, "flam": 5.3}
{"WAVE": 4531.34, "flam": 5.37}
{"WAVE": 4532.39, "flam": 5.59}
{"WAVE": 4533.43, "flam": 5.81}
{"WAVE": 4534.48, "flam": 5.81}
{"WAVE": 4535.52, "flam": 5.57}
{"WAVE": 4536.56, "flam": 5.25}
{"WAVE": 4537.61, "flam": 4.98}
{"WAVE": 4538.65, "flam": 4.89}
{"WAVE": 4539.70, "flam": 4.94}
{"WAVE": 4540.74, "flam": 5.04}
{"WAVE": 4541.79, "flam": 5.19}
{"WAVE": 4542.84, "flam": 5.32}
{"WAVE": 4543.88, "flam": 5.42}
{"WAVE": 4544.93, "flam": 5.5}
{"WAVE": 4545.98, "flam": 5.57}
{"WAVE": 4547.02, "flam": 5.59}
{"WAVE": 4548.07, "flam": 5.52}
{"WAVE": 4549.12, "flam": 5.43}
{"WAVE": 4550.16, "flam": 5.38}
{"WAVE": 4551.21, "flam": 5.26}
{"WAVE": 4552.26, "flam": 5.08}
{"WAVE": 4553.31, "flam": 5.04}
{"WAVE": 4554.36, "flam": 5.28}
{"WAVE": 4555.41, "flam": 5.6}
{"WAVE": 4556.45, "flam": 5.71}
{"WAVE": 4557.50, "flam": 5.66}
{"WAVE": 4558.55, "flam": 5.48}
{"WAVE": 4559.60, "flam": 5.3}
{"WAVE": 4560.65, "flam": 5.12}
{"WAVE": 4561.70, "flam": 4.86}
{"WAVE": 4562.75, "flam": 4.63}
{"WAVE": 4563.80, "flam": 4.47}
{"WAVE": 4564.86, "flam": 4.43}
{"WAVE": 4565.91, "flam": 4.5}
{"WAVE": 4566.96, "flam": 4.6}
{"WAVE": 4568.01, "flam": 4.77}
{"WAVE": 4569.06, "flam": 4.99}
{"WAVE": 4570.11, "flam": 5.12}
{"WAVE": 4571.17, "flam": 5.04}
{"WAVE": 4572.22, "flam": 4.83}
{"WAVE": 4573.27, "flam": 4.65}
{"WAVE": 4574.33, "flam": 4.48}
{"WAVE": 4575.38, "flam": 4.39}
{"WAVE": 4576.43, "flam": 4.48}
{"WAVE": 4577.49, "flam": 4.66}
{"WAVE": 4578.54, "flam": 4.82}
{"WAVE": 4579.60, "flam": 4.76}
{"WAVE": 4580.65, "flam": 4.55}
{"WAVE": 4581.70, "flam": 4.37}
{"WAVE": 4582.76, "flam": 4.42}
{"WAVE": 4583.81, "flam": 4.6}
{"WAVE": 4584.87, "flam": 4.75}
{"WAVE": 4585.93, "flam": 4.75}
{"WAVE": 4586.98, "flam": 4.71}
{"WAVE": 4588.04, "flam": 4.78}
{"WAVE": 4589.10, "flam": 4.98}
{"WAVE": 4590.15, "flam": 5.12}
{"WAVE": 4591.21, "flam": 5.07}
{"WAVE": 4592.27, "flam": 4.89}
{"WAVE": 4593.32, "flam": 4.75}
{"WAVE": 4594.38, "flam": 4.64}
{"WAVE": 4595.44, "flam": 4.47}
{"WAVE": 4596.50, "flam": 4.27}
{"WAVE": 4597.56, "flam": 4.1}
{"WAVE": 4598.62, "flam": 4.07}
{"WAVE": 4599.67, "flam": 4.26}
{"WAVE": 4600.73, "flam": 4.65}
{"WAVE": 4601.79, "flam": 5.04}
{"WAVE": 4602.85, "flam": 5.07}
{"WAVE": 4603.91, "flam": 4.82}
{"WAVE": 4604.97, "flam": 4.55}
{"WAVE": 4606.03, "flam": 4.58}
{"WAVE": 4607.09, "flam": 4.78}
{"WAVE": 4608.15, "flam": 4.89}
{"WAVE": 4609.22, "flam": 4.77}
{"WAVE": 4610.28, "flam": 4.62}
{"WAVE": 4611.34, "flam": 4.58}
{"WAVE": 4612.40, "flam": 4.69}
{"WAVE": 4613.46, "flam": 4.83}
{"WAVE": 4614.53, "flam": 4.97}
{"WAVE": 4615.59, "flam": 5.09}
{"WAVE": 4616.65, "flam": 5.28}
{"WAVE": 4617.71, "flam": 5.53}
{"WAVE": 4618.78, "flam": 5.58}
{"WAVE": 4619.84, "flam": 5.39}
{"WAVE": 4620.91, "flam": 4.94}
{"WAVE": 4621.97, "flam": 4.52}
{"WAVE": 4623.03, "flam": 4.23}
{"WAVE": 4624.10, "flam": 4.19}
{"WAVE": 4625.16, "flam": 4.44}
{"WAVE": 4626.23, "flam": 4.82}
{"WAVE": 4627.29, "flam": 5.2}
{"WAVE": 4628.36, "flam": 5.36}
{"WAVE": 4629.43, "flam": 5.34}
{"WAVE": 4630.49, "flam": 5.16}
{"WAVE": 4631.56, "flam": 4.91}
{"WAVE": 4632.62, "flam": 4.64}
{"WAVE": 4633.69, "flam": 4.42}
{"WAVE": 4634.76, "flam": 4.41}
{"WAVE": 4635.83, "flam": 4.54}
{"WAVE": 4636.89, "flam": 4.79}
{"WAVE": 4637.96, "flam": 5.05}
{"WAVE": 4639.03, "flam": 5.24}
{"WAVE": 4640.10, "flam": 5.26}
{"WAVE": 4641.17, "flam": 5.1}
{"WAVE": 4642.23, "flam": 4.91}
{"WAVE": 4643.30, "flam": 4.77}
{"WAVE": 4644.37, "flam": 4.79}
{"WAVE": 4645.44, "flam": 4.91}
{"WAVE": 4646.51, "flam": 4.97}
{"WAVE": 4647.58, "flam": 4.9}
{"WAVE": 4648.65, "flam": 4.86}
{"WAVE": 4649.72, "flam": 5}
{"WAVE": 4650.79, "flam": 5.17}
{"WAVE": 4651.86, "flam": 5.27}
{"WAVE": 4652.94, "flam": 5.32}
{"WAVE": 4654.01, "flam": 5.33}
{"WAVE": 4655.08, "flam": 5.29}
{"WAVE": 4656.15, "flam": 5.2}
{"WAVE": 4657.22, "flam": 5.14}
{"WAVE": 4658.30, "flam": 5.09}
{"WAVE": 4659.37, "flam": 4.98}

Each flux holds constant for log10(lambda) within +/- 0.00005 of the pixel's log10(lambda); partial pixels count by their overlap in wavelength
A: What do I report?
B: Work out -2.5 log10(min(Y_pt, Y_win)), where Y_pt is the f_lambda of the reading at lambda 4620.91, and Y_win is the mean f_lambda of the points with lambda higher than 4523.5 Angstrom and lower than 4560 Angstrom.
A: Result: -1.73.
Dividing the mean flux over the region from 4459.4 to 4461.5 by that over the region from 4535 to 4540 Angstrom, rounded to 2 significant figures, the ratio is 0.63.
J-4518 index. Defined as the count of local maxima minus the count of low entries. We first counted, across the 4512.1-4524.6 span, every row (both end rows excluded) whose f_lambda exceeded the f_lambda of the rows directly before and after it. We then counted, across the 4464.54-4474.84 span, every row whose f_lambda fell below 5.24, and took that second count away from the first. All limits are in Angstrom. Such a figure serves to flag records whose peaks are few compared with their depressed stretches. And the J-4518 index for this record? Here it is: -10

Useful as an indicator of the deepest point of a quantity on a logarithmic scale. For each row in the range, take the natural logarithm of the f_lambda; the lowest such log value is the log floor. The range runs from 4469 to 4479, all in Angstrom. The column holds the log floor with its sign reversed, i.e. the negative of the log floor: -1.54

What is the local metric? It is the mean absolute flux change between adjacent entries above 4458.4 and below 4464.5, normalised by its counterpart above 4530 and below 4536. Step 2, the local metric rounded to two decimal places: 1.71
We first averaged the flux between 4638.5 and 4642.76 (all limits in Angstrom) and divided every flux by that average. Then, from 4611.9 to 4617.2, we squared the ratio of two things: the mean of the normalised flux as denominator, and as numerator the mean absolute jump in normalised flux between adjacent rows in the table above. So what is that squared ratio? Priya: 0.0009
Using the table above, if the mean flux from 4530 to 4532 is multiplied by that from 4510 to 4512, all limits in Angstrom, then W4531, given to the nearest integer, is 31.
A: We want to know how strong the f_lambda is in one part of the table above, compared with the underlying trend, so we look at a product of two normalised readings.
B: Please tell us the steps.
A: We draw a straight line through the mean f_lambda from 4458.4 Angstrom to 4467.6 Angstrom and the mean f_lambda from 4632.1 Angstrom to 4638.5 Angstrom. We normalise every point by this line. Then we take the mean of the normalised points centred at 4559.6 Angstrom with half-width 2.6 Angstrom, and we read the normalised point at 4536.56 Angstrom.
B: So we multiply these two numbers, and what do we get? 1.5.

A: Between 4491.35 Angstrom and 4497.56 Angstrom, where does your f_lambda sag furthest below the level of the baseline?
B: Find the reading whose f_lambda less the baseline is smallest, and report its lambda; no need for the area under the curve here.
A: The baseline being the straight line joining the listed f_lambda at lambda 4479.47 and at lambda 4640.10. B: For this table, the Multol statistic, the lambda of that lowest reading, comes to 4494.97 Angstrom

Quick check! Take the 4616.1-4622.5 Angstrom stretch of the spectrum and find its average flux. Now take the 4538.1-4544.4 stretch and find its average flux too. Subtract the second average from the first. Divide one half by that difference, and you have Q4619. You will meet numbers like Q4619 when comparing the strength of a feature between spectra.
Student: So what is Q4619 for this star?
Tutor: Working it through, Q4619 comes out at 6.8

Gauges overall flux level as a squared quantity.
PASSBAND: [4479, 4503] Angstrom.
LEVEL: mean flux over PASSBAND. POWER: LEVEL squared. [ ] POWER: 28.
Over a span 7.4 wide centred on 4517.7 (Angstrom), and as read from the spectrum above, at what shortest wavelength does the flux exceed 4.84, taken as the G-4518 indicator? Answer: 4514.68 Angstrom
